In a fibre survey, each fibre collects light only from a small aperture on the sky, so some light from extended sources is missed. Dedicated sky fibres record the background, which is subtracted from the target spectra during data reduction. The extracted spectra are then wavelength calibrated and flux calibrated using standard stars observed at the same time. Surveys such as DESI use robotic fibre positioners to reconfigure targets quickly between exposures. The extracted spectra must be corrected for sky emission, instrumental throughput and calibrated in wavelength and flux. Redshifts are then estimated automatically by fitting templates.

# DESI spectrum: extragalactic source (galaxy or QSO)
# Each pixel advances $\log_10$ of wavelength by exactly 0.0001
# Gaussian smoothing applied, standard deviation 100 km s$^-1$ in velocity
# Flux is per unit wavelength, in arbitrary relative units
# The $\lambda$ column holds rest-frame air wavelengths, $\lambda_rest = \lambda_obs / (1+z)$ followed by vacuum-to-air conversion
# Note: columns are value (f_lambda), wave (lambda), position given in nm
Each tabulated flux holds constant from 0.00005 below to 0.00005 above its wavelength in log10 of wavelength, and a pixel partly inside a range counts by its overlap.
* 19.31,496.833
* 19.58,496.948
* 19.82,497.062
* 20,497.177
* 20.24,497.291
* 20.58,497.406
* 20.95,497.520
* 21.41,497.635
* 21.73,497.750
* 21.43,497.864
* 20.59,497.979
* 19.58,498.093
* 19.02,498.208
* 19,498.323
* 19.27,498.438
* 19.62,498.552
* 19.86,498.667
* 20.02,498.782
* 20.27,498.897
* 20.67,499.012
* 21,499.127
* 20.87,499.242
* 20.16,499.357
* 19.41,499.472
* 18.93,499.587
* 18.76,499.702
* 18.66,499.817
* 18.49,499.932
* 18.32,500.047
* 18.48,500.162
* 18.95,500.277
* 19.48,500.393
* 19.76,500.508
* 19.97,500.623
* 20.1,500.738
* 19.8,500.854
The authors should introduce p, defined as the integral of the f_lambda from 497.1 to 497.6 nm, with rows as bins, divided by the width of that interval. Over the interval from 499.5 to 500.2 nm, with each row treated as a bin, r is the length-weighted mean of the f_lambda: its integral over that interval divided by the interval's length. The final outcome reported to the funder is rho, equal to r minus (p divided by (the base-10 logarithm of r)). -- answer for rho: 2.6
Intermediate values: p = 20.4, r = 18.7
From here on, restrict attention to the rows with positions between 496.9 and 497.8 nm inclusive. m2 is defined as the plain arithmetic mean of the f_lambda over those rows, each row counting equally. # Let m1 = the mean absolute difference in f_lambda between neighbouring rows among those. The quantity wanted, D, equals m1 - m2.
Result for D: -20.2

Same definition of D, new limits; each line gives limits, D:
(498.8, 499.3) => -20.4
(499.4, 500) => -18.6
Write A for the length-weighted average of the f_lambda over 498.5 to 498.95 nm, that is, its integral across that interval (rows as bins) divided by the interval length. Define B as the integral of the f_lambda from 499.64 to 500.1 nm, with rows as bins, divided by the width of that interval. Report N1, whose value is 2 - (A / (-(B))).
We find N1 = 3.07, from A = 19.92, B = 18.6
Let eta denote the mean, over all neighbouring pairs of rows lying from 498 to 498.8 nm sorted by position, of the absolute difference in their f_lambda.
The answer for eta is 0.27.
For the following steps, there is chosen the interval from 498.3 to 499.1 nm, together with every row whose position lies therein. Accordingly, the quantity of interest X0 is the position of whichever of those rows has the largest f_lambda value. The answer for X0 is 499.012 nm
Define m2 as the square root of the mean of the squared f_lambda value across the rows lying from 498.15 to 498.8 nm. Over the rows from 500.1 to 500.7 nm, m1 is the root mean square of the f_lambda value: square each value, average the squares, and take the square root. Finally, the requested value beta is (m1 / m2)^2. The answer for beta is 0.99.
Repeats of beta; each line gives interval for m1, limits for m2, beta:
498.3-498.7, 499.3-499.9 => 1.03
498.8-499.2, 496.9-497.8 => 1.01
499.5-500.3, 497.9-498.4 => 0.91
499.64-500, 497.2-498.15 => 0.80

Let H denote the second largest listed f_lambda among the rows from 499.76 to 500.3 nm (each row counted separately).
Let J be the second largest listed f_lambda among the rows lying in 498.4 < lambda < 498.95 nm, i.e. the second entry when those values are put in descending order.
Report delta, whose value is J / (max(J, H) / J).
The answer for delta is 20.0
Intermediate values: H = 18.66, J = 20.02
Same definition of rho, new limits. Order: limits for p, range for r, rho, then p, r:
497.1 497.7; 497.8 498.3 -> 4.3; 20.6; 20.1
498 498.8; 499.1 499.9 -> 4.5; 19.5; 19.6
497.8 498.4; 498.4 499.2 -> 4.9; 19.9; 20.1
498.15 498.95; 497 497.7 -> 5.6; 19.6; 20.5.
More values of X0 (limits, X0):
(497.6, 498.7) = 497.750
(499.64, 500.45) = 500.393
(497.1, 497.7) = 497.635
